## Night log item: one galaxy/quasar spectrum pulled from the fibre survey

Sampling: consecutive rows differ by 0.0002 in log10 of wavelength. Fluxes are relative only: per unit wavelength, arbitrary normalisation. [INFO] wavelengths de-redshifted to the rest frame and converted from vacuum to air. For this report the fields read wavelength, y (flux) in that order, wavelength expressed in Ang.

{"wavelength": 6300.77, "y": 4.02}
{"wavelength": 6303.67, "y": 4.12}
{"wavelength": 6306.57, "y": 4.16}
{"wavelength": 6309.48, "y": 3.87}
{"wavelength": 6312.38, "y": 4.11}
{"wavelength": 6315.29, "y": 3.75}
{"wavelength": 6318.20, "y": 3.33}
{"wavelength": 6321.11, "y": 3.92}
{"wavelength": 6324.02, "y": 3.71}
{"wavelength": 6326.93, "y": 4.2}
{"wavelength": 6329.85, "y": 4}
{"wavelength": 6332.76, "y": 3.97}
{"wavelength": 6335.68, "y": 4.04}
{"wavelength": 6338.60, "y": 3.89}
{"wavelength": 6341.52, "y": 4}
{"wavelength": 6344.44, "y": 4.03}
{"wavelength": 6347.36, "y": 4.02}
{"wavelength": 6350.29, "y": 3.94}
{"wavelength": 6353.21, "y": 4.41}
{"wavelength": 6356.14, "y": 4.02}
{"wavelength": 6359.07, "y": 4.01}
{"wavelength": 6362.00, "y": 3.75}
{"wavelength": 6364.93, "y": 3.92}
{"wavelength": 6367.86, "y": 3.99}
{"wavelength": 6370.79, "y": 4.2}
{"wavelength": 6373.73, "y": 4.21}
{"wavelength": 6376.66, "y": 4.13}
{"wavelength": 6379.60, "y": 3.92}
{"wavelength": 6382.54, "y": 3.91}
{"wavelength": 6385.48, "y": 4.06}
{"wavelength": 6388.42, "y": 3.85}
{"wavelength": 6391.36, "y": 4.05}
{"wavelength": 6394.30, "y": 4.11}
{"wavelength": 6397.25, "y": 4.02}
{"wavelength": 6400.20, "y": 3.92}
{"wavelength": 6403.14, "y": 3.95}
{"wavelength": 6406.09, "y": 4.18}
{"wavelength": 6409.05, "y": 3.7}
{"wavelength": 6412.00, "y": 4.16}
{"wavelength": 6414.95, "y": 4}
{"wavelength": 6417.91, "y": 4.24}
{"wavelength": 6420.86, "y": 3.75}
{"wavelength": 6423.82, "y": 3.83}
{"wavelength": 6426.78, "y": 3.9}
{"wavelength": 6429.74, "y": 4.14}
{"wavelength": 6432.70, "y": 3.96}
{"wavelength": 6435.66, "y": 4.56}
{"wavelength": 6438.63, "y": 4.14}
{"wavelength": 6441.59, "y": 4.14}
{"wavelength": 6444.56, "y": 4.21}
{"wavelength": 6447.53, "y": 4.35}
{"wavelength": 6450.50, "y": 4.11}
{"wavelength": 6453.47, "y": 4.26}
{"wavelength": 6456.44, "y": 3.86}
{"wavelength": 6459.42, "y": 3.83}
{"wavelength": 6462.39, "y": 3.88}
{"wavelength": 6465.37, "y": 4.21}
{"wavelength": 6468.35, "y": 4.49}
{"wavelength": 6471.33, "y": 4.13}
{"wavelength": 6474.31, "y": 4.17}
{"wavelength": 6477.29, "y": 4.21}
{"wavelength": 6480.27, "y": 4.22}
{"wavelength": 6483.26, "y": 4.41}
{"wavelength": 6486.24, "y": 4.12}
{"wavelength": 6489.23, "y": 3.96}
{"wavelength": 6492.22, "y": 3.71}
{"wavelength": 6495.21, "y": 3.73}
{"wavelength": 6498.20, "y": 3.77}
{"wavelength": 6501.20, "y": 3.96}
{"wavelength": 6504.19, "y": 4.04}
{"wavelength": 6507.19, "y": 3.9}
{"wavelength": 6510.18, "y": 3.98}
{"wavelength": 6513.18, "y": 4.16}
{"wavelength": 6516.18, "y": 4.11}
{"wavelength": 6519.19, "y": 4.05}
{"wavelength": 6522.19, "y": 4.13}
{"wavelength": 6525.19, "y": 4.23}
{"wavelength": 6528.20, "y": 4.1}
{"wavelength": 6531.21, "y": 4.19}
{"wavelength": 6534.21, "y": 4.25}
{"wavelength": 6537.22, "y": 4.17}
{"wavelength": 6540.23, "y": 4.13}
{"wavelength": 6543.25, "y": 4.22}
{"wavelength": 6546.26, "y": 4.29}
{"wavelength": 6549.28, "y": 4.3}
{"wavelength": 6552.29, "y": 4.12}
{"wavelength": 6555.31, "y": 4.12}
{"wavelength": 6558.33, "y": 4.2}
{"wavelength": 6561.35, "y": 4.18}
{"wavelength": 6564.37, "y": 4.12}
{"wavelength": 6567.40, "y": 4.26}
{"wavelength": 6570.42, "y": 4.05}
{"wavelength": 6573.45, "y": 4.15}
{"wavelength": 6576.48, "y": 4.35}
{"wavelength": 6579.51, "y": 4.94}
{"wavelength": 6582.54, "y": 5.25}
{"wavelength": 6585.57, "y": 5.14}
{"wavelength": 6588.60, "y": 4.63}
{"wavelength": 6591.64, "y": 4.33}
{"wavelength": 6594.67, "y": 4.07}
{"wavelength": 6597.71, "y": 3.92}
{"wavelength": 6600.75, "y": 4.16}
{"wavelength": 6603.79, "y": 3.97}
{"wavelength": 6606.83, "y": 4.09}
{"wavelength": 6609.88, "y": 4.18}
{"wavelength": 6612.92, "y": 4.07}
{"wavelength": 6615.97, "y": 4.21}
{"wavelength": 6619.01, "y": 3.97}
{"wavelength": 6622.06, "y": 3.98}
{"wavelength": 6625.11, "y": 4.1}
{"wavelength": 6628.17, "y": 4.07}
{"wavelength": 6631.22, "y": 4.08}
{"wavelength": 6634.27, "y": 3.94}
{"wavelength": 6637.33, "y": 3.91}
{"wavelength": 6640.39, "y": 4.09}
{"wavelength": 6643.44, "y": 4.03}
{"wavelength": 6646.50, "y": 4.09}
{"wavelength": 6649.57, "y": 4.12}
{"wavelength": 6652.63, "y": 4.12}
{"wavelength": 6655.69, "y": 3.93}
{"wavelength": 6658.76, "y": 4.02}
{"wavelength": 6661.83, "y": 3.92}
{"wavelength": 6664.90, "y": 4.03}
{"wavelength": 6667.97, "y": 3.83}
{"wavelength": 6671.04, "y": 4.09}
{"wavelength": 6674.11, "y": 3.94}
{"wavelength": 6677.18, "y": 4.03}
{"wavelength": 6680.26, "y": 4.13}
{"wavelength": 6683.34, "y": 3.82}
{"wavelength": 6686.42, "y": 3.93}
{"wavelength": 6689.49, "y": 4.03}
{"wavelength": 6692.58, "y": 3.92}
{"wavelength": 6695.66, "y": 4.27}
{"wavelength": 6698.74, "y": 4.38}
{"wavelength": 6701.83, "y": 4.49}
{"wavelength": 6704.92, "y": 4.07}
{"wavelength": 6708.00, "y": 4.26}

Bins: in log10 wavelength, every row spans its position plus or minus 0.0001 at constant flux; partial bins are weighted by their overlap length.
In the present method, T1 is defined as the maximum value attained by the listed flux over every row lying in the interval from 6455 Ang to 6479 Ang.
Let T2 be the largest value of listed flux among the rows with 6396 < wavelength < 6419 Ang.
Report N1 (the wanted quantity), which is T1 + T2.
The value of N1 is 8.73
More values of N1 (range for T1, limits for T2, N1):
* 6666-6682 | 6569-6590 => 9.38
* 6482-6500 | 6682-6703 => 8.90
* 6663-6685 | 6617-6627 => 8.23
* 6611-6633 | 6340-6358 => 8.62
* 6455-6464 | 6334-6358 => 8.29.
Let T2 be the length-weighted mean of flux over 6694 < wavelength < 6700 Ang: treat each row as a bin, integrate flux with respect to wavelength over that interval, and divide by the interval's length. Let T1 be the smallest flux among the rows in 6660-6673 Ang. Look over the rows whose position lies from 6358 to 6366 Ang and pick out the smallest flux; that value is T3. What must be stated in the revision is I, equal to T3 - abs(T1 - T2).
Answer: 3.26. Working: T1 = 3.83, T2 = 4.32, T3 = 3.75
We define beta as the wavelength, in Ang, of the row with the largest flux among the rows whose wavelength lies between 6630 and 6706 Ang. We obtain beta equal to 6701.83 Ang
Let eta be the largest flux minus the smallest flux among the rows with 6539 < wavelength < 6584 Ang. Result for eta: 1.2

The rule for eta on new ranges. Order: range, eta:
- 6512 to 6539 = 0.2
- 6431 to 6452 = 0.6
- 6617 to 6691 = 0.3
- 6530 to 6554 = 0.2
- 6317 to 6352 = 0.9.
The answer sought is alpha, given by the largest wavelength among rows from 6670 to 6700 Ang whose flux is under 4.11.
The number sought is 6692.58 Ang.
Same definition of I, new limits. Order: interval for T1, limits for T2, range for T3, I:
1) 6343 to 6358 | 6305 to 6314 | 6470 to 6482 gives 4.03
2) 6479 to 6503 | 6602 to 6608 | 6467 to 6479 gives 3.81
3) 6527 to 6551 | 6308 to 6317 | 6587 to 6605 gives 3.71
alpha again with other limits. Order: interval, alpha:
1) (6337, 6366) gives 6364.93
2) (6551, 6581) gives 6570.42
